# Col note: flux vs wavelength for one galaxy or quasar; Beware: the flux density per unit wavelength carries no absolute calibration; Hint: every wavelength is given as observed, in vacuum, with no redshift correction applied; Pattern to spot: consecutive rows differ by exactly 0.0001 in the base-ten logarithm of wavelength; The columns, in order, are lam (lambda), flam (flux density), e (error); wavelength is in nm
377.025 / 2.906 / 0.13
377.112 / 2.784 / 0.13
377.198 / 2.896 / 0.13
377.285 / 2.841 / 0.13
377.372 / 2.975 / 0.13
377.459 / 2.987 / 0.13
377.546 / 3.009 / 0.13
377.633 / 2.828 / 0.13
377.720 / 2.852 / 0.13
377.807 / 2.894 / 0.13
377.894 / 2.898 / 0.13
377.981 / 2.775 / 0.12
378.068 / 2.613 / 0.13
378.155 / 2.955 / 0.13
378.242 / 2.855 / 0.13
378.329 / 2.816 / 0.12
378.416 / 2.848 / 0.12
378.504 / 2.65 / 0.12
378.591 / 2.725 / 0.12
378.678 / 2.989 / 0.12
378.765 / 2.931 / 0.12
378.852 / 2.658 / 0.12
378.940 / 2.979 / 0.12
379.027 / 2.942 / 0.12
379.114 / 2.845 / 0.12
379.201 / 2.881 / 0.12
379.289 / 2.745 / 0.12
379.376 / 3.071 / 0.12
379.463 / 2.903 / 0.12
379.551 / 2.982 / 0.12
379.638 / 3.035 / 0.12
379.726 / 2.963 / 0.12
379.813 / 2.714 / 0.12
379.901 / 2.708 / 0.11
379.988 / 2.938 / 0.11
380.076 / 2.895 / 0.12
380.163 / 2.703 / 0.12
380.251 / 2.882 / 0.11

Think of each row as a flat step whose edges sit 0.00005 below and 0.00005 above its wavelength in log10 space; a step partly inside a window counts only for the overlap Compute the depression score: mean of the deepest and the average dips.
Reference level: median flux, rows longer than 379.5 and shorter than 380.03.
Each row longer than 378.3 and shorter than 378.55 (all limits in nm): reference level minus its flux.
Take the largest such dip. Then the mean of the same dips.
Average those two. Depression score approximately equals 0.24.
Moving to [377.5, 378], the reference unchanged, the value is 0.12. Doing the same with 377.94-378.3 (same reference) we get 0.24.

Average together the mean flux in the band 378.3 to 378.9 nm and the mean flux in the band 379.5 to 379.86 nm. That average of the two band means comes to 2.86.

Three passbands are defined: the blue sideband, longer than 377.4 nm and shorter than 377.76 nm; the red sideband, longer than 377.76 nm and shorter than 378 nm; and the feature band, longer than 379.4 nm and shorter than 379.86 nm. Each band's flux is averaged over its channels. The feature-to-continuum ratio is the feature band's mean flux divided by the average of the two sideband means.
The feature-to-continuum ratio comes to 1.01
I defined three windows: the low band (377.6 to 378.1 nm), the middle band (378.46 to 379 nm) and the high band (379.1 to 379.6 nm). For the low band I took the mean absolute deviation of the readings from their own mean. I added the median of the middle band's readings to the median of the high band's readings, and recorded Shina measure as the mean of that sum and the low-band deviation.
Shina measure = 2.90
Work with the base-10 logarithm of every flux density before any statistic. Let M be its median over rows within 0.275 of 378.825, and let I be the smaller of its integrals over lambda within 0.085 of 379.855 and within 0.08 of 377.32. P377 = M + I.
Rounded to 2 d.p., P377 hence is 0.54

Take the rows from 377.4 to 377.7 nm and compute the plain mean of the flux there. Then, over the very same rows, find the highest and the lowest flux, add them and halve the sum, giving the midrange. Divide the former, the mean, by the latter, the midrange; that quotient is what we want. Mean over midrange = 1.01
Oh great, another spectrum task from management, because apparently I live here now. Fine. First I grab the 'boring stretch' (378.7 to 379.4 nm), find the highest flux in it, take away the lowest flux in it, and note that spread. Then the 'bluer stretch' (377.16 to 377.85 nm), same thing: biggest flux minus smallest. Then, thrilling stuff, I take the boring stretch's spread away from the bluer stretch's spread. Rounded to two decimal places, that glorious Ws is -0.23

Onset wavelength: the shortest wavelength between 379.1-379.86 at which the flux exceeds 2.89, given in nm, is 379.376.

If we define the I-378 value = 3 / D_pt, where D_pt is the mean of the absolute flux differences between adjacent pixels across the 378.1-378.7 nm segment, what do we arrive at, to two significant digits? 25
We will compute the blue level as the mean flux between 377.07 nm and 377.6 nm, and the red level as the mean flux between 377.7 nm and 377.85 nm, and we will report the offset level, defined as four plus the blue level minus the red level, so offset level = 4.04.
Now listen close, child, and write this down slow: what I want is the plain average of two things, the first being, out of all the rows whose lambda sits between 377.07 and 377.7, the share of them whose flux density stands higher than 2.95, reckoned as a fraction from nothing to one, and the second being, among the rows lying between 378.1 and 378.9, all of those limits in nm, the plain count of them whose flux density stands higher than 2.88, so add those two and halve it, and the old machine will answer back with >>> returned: 1.7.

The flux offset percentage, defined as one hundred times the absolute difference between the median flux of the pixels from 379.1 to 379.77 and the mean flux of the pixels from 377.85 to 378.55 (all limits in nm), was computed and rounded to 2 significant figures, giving 13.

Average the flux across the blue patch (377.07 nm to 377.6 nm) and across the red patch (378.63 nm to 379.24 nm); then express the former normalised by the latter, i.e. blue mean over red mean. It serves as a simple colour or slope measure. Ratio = 1.01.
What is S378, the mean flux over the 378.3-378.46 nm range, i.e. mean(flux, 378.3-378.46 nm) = 2.83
